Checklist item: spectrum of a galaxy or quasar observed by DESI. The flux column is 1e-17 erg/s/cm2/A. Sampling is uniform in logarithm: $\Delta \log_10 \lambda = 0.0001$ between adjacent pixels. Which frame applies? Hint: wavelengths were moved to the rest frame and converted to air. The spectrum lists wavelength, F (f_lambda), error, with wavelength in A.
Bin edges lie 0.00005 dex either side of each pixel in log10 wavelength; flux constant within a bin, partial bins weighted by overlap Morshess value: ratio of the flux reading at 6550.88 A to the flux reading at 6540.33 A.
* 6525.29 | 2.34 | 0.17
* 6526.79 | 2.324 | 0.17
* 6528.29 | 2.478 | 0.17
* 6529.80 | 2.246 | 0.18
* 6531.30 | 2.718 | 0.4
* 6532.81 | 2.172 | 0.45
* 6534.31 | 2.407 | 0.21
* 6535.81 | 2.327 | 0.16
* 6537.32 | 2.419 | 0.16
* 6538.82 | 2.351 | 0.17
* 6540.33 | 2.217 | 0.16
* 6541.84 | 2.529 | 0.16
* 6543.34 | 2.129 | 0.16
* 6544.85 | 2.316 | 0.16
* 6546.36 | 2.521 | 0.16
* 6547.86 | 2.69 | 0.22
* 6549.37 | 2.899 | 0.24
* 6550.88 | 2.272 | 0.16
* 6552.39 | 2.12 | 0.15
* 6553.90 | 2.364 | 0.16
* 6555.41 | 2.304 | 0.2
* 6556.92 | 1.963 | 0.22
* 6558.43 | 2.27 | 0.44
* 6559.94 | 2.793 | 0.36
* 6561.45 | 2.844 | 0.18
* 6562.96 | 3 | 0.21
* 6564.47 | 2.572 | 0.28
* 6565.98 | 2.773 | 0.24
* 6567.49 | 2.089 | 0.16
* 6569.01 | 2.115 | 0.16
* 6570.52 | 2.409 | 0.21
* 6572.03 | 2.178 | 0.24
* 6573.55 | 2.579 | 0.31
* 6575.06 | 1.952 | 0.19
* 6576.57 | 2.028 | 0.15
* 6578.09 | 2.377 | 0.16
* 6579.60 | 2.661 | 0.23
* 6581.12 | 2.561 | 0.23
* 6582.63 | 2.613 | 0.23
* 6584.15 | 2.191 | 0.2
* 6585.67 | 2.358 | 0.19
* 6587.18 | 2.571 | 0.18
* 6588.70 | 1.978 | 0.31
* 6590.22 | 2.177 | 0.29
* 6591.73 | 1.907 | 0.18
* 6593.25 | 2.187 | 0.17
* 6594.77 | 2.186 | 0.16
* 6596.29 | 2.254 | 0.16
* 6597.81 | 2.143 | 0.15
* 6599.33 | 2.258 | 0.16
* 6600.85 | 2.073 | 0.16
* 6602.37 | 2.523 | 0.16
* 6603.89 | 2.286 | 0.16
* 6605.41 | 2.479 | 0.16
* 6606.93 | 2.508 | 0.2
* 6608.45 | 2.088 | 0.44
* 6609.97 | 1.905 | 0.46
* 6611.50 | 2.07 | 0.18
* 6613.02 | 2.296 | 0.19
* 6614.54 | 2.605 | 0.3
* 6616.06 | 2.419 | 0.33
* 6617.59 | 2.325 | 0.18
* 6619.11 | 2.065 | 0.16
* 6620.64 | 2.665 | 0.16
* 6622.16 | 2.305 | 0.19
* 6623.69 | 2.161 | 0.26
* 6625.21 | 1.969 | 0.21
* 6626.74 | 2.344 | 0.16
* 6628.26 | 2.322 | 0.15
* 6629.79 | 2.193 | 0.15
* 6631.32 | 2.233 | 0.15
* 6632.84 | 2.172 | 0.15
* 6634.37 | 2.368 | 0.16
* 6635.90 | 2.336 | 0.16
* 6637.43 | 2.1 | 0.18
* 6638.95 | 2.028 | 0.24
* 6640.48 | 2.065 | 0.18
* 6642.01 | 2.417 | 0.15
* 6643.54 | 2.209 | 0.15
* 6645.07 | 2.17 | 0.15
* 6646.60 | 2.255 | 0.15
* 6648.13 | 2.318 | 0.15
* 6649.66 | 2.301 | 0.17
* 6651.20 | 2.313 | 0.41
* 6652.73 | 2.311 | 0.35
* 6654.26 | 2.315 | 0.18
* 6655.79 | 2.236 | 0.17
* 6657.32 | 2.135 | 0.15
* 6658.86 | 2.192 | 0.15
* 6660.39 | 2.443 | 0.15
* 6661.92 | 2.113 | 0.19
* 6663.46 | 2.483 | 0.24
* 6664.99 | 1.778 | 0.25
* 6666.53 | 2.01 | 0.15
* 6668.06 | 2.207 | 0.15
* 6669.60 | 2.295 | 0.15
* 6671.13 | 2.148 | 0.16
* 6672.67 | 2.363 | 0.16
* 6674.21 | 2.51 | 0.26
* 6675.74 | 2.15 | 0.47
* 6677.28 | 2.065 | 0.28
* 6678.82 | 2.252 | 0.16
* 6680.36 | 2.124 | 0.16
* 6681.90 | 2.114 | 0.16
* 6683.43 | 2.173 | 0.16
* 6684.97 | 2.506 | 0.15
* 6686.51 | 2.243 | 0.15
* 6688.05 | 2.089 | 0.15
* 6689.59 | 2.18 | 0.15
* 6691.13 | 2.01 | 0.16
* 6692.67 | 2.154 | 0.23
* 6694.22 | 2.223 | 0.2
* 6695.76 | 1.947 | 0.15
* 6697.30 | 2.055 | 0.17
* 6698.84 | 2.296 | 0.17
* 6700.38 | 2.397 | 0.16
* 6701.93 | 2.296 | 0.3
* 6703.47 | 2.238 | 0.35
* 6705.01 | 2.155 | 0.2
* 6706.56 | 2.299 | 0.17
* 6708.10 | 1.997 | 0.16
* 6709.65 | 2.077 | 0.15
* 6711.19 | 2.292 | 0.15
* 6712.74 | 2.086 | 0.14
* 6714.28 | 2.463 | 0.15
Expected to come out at 1.02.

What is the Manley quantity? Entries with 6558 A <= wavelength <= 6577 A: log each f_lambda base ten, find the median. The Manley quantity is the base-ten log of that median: -0.418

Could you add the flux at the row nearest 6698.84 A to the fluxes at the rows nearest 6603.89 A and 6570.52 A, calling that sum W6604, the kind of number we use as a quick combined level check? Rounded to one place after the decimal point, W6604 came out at 7.0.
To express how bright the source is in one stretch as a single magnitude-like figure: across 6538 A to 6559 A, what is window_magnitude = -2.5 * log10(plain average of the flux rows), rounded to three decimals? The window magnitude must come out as -0.929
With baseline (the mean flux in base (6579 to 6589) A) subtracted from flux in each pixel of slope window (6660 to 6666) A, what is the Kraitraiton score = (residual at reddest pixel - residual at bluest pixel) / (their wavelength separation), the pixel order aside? -0.145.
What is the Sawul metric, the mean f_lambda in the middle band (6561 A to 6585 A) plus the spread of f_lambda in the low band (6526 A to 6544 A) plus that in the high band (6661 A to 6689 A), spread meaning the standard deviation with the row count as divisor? 2.77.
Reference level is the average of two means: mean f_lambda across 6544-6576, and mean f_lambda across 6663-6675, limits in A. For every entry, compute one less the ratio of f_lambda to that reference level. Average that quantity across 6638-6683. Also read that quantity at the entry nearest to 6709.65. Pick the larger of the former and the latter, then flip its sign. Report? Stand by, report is -0.11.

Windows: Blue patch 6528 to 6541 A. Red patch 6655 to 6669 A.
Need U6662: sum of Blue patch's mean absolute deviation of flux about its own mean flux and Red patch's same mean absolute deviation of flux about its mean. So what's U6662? 0.270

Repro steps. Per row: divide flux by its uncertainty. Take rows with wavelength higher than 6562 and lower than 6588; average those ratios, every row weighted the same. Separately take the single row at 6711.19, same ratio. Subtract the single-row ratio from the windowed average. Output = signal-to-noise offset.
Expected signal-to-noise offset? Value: -3.5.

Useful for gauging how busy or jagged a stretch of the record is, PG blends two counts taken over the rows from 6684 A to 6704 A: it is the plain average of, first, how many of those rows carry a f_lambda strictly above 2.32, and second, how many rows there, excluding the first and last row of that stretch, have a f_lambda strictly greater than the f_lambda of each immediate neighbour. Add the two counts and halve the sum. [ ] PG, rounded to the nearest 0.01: 2.50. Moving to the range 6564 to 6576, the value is 3.50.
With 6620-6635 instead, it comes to 3.00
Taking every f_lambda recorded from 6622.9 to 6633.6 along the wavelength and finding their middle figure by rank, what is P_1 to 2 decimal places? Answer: 2.19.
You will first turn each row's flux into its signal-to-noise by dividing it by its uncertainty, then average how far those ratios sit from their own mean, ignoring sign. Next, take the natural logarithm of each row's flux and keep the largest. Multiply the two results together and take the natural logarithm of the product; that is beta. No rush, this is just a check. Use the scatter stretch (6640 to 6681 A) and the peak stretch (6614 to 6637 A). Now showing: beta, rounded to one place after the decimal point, 1.0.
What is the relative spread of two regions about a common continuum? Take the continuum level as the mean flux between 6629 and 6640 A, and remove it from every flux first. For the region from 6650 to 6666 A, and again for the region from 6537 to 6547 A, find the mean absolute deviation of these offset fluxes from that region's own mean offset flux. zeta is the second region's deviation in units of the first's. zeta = 0.82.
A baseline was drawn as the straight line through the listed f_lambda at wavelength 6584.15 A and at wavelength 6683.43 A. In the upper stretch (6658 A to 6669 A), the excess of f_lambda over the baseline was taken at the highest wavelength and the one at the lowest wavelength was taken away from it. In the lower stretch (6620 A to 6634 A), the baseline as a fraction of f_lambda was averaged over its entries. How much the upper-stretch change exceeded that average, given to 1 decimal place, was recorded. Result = -1.0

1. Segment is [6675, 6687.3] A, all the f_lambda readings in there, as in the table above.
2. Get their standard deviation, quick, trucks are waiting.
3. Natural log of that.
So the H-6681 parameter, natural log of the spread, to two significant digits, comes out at -2.0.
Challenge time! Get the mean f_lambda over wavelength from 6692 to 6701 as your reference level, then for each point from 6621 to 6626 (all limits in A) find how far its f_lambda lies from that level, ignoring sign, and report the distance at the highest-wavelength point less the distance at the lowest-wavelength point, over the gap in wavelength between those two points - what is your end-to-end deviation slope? 0.03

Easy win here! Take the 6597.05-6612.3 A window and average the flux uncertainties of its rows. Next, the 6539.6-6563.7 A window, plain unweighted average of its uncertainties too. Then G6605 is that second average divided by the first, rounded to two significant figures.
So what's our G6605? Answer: 0.94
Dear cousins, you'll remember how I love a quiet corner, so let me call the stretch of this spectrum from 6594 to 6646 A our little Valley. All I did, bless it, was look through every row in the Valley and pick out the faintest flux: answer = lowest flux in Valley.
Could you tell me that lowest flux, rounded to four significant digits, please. 1.905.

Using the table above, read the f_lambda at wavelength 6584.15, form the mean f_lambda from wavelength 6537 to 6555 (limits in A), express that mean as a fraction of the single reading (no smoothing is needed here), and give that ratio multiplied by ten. 11.0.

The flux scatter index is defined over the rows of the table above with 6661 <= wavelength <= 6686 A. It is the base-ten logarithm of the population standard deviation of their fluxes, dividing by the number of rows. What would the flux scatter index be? -0.73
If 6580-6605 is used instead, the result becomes -0.69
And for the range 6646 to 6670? -0.79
